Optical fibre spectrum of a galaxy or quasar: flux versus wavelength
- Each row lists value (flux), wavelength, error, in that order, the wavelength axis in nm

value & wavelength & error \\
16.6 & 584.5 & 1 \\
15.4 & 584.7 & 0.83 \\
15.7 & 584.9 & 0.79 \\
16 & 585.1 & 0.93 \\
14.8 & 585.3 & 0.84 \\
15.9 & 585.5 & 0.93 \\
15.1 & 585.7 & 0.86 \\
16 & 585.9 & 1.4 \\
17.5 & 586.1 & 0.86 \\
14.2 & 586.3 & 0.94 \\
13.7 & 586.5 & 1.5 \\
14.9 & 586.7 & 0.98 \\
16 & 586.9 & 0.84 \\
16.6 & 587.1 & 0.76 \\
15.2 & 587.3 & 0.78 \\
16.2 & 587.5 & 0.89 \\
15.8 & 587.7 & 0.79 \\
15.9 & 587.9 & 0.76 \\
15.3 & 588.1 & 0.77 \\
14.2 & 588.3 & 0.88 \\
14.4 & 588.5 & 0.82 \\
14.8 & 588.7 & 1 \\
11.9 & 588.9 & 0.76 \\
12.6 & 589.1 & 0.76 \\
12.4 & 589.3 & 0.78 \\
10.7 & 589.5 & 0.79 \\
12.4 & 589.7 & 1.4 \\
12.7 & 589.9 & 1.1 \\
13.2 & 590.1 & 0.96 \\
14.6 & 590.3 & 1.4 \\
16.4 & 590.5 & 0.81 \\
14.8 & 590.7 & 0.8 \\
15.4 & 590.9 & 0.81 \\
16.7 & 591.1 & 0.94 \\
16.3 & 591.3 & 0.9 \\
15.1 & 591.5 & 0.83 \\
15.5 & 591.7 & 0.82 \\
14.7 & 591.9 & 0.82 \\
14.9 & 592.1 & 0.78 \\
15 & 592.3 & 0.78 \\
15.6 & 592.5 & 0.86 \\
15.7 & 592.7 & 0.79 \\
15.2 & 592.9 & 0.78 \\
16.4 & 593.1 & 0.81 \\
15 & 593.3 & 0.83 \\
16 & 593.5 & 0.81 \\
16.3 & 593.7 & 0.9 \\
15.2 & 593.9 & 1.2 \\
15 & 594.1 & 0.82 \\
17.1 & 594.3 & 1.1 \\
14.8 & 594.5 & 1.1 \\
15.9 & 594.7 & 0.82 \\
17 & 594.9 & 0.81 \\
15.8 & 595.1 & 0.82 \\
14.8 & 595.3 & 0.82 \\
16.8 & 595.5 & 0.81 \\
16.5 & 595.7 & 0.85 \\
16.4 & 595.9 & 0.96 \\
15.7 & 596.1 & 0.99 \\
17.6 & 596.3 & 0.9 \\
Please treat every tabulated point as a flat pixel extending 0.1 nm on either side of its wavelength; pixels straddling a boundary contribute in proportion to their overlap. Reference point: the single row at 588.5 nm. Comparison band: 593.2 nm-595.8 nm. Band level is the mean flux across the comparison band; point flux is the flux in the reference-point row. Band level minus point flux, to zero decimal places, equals 1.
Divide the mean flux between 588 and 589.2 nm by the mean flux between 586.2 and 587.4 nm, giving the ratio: 0.92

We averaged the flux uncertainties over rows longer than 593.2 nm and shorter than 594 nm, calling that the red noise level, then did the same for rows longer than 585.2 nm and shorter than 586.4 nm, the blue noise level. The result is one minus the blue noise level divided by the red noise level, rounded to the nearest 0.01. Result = -0.04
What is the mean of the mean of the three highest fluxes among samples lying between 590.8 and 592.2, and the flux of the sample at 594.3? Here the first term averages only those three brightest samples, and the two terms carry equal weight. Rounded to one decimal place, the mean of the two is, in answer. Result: 16.6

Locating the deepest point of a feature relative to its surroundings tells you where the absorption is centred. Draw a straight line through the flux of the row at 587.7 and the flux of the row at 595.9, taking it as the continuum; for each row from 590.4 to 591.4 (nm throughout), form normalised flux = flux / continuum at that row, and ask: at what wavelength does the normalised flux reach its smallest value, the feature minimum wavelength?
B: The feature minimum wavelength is 590.7 nm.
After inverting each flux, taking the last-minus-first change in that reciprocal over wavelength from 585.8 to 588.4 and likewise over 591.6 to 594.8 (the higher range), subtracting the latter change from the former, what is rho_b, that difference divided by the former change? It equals 1.20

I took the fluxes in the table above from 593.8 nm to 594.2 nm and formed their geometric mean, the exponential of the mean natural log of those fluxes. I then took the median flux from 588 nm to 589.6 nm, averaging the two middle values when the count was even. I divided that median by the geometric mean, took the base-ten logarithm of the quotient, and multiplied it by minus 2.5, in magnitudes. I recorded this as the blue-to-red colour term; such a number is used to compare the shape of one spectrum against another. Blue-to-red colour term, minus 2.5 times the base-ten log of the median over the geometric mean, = 0.13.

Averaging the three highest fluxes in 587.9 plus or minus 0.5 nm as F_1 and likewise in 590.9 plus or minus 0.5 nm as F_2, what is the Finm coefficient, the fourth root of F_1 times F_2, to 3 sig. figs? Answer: 4.03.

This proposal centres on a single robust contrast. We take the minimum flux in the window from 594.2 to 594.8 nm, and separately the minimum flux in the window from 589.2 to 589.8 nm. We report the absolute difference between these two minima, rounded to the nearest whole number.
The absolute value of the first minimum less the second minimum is 4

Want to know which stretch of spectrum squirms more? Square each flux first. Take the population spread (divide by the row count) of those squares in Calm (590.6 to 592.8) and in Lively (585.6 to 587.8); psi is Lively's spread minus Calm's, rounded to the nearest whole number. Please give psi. 13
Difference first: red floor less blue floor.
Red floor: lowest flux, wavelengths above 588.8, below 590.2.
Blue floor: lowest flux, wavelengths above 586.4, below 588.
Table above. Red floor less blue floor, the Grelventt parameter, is -3.0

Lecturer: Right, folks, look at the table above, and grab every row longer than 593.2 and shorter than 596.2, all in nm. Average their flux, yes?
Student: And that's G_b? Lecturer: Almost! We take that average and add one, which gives 16.9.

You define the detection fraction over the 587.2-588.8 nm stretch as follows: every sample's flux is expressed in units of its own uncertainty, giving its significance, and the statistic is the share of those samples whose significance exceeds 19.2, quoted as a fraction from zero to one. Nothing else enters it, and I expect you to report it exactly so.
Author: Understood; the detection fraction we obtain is 0.50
